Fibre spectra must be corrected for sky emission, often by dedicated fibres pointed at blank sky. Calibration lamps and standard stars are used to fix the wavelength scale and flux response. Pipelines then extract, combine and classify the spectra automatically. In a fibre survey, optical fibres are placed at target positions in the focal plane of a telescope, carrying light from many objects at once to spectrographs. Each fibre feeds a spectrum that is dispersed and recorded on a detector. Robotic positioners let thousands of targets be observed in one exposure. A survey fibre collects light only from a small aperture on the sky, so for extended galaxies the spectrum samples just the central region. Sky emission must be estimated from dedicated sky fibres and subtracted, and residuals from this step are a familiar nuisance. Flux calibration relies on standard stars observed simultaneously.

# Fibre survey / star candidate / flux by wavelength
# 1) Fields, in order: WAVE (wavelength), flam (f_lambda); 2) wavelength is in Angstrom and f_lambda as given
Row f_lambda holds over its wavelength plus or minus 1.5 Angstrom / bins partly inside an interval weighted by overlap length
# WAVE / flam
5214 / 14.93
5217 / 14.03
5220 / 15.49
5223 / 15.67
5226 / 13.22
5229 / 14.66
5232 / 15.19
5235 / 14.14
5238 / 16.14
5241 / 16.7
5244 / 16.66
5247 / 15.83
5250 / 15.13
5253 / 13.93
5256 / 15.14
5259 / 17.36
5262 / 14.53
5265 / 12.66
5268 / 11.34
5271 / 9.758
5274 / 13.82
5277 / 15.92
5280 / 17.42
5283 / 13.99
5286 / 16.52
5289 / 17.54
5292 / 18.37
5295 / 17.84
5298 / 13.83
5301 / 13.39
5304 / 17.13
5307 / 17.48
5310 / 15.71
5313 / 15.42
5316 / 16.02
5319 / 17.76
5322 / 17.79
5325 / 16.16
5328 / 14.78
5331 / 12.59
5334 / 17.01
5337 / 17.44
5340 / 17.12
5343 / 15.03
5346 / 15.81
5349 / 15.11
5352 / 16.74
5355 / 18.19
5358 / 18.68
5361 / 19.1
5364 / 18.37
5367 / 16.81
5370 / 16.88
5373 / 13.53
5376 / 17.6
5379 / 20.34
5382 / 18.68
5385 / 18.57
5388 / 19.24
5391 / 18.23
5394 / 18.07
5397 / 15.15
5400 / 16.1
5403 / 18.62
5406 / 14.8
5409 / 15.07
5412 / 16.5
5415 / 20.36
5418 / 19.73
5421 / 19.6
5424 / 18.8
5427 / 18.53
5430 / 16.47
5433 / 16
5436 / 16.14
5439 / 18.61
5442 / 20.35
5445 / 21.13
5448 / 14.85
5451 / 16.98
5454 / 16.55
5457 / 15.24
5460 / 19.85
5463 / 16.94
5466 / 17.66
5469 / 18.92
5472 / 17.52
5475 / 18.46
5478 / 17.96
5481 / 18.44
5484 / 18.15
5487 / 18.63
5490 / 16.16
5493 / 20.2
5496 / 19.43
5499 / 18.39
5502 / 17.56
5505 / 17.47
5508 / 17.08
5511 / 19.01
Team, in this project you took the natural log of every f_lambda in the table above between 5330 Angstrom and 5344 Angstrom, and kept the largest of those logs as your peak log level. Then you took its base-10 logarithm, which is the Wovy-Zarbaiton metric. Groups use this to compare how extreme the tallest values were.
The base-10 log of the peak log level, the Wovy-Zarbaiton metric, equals 0.456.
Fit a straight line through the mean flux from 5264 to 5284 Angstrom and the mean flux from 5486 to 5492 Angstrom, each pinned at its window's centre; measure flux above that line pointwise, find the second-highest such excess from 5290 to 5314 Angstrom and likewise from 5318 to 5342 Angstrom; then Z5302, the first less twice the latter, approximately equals -2.8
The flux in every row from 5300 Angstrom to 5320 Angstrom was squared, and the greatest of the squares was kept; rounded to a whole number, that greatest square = 315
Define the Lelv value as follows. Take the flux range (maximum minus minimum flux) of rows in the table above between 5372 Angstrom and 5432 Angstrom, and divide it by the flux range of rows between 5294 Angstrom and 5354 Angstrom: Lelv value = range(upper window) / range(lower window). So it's 1.30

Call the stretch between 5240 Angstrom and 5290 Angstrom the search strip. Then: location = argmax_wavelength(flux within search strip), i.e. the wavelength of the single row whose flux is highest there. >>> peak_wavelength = 5289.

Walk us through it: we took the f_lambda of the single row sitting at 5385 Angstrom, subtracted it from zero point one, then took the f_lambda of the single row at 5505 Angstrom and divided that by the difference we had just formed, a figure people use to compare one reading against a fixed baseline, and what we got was -0.95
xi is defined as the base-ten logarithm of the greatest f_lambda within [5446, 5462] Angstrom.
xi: 1.30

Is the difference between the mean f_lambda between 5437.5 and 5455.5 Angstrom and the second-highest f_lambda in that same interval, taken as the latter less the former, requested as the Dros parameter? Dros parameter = 2.3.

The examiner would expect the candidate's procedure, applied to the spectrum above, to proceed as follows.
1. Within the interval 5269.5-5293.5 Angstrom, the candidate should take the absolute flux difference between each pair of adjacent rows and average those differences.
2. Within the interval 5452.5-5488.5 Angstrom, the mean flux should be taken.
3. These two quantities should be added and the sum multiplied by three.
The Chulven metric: 60.2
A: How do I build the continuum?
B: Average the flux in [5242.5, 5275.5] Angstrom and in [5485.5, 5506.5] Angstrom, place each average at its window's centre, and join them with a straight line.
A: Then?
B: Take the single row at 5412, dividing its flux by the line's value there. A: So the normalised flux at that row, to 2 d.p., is 0.98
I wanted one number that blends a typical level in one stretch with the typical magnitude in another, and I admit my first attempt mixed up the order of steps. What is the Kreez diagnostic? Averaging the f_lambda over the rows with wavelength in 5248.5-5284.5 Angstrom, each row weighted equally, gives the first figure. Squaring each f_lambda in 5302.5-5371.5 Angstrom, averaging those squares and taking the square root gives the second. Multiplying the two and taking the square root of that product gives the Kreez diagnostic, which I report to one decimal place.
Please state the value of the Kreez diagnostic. 15.4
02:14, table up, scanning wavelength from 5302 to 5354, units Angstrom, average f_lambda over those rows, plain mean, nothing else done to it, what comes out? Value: 16.2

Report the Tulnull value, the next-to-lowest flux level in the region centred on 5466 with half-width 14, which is 16.55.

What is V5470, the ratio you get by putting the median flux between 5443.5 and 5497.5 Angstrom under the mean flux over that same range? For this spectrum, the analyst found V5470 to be 0.99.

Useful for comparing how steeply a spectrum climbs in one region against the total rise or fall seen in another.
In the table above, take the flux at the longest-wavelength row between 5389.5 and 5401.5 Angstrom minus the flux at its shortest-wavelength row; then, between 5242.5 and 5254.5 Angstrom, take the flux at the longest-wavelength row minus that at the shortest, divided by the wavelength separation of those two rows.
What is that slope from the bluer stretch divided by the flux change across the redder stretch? 0.14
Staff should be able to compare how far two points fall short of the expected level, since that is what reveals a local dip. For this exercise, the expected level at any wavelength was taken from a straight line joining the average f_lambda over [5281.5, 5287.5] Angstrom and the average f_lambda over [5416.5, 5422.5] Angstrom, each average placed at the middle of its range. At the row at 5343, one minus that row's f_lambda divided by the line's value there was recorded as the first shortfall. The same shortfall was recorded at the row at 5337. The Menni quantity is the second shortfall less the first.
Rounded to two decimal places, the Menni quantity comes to -0.15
